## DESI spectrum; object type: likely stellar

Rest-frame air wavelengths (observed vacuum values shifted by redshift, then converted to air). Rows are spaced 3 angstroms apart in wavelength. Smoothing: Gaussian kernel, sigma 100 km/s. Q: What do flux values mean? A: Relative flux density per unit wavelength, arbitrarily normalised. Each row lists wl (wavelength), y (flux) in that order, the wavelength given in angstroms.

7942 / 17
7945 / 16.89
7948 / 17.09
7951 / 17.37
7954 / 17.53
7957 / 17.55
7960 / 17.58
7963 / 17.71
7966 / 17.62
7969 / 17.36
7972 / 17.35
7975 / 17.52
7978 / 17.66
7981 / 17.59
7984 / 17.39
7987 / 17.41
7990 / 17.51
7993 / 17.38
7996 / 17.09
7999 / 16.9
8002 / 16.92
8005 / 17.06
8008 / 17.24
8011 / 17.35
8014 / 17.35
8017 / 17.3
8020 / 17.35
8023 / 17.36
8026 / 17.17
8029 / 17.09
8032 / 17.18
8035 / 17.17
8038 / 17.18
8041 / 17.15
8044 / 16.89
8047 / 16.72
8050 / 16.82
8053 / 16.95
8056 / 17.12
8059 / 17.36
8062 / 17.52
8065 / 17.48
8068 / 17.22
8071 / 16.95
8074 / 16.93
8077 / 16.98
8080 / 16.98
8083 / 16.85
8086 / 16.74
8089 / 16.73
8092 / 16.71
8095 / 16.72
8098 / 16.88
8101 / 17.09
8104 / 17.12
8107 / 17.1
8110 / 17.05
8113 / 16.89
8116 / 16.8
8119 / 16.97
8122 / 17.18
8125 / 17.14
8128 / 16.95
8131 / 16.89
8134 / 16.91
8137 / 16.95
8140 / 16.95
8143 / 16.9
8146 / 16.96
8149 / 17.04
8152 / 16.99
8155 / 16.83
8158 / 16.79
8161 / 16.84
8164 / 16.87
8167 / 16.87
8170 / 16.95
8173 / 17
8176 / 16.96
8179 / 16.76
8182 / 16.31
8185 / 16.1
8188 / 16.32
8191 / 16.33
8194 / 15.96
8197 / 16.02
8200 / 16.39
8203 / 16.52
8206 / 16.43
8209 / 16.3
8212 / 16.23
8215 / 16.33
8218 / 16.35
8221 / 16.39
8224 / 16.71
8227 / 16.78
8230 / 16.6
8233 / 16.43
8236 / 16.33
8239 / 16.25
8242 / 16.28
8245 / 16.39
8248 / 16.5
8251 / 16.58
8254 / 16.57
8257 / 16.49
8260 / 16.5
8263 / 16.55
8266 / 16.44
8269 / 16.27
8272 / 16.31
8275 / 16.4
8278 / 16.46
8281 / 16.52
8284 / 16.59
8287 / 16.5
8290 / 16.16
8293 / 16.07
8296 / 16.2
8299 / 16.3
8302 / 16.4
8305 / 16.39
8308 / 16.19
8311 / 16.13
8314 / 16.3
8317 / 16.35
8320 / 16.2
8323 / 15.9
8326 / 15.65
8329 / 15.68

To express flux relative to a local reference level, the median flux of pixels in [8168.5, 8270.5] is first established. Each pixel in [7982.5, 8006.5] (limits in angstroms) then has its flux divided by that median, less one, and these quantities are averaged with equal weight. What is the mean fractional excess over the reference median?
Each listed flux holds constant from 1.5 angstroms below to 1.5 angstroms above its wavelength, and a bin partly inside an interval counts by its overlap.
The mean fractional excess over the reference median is 0.049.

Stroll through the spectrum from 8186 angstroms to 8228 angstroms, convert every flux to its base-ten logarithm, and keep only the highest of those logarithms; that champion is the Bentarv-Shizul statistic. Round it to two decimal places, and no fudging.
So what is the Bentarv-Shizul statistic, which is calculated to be 1.22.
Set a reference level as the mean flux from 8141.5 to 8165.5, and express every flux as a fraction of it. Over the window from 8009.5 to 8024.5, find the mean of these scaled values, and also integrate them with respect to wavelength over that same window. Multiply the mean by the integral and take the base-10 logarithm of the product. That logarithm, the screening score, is 1.20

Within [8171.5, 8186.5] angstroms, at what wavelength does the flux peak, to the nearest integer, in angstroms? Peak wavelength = 8173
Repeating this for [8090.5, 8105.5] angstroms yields 8104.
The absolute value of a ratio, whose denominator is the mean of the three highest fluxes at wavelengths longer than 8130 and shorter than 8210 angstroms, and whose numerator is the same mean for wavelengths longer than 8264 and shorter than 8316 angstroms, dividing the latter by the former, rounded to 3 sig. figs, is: 0.972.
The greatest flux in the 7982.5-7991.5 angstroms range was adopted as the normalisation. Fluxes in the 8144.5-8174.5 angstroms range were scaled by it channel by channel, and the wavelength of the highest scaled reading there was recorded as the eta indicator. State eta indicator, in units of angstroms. 8149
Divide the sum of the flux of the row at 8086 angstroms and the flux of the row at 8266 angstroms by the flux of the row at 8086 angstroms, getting 1.98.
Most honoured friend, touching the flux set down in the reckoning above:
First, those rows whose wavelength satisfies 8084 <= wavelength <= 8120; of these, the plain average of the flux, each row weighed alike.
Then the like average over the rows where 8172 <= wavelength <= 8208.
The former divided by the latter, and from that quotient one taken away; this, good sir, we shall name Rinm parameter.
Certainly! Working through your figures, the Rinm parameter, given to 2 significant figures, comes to 0.029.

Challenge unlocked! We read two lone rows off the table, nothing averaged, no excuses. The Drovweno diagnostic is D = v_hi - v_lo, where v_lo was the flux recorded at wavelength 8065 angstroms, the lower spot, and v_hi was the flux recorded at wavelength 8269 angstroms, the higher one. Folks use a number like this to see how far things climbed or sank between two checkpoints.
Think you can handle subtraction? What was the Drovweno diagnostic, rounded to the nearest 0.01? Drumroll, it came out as -1.21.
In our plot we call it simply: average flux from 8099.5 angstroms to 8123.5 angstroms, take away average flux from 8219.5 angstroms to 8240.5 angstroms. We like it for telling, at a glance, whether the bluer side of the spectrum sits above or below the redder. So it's 0.53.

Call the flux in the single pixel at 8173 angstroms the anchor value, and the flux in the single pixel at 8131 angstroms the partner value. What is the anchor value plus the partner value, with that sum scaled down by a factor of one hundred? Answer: 0.339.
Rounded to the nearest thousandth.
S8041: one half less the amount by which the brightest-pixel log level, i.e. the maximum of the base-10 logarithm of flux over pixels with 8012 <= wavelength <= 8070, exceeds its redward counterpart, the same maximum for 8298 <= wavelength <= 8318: 0.471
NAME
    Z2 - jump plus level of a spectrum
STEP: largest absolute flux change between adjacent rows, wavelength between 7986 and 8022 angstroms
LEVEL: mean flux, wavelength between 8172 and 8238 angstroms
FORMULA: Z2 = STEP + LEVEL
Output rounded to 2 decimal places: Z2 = 16.72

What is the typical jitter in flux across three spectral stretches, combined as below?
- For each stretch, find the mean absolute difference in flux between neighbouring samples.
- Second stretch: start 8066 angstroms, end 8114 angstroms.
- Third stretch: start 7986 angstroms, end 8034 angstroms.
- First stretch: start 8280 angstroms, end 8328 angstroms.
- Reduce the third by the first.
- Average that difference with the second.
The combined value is 0.026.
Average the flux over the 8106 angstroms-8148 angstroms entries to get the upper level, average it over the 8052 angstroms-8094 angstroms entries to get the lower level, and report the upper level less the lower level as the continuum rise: -0.1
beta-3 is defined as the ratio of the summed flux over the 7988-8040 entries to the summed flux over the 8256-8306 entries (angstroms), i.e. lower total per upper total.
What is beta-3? 1.05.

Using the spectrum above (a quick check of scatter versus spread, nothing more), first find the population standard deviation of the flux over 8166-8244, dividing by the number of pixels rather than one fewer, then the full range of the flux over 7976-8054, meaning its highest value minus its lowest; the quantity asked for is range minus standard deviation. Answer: 0.658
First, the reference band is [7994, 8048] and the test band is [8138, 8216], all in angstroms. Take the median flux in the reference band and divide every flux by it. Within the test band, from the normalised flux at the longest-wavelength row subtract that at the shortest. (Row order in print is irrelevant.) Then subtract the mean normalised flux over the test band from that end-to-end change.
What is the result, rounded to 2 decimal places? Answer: -1.00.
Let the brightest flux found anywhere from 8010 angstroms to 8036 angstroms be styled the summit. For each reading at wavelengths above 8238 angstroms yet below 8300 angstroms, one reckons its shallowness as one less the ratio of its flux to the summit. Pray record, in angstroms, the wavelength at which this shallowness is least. 8284 angstroms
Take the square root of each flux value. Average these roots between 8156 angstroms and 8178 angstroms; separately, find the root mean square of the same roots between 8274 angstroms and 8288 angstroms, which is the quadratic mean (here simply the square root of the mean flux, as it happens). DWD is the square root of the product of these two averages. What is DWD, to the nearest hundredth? 4.09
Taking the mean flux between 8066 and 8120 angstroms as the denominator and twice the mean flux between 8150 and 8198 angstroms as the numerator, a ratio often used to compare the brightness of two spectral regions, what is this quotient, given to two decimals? 1.96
